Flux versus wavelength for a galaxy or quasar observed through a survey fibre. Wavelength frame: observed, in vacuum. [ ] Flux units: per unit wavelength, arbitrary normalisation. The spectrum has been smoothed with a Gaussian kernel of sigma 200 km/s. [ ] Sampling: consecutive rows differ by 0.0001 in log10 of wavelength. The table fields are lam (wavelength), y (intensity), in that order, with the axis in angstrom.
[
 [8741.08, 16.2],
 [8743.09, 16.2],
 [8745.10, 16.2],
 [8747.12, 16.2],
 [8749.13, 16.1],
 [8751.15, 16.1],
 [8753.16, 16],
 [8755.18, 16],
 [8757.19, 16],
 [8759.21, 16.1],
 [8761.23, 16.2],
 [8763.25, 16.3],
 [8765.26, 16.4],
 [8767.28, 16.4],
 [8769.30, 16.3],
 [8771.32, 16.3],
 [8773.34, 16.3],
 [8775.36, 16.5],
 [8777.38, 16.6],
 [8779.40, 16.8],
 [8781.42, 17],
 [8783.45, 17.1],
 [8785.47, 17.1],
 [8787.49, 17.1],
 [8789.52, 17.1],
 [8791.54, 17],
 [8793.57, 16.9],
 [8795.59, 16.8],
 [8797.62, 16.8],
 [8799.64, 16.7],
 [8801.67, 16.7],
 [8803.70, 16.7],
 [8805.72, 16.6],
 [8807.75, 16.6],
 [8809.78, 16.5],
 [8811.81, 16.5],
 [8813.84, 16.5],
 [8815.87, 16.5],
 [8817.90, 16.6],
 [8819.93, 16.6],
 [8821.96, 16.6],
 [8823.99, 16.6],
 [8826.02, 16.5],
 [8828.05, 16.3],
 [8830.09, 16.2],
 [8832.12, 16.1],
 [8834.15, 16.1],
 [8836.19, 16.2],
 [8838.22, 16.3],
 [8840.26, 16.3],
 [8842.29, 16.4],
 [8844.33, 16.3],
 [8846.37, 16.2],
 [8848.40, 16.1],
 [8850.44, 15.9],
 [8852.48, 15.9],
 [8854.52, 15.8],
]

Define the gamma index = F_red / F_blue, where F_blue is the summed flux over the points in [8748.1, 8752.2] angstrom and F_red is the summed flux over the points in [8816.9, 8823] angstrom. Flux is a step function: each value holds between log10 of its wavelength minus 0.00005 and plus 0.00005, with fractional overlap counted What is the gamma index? 1.5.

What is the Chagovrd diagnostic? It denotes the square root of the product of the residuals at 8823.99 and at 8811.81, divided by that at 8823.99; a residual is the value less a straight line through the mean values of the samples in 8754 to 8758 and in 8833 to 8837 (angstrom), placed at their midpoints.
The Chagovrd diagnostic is 0.91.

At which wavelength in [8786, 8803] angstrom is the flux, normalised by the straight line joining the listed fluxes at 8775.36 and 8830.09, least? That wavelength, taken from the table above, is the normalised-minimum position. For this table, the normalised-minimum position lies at 8799.64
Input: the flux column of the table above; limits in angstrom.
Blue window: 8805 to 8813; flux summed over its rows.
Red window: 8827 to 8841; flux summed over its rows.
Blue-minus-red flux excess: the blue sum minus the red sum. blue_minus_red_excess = -47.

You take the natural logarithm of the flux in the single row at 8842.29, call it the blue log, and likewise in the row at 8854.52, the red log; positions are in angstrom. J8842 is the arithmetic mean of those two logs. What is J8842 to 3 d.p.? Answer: 2.779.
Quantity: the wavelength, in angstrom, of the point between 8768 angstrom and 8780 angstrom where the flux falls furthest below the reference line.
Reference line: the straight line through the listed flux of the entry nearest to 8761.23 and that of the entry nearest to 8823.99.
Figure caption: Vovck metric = 8773.34 angstrom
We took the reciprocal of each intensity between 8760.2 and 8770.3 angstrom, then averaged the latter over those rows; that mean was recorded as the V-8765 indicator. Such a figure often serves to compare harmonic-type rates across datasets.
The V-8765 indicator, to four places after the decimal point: 0.0613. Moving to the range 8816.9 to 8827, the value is 0.0603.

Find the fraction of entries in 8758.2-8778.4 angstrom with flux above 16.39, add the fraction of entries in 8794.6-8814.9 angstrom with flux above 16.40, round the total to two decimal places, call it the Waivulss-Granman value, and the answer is 1.40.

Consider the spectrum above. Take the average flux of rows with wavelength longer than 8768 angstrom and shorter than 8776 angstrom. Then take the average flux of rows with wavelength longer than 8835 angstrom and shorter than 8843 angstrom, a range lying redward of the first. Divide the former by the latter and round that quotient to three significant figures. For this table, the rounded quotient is 1.00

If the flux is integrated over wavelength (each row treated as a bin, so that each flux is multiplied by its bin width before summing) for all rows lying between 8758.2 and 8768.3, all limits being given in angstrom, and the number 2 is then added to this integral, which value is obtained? 166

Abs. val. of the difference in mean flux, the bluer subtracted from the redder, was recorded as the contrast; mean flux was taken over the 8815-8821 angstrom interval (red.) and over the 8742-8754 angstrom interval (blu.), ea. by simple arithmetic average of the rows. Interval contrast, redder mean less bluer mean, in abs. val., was 0.43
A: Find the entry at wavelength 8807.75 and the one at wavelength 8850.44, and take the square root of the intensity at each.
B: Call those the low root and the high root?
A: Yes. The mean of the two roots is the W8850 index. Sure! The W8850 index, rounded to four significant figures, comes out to 4.031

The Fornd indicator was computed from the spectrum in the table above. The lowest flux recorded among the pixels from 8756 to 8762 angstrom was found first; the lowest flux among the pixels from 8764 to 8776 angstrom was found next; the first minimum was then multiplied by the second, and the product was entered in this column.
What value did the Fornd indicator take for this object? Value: 261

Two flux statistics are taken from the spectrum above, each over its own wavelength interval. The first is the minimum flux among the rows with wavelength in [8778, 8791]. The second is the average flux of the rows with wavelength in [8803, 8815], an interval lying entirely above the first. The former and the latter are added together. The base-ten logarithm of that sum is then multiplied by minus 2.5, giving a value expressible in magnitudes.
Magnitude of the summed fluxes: -3.81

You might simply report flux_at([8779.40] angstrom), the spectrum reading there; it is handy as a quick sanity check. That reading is 16.8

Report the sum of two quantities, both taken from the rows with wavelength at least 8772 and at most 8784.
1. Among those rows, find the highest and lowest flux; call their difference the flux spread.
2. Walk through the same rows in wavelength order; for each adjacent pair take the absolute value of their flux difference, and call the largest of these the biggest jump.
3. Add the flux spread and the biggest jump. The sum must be 1.0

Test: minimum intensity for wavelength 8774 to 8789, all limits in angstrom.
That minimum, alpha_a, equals 16.5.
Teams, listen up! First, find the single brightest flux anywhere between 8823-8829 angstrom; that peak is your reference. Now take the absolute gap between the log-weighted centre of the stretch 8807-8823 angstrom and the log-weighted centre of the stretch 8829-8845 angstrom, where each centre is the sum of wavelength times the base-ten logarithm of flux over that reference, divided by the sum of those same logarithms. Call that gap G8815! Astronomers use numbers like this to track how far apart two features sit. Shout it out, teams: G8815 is 23.4 angstrom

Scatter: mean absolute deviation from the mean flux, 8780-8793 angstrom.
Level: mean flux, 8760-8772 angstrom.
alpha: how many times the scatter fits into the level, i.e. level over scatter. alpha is 367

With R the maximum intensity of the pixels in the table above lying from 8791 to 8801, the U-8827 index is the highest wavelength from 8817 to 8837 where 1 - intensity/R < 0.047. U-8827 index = 8828.05 angstrom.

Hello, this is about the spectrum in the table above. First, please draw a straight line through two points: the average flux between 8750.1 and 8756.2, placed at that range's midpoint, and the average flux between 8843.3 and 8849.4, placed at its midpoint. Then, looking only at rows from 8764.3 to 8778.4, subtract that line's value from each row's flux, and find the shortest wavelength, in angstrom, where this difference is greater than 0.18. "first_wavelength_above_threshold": 8765.26 angstrom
